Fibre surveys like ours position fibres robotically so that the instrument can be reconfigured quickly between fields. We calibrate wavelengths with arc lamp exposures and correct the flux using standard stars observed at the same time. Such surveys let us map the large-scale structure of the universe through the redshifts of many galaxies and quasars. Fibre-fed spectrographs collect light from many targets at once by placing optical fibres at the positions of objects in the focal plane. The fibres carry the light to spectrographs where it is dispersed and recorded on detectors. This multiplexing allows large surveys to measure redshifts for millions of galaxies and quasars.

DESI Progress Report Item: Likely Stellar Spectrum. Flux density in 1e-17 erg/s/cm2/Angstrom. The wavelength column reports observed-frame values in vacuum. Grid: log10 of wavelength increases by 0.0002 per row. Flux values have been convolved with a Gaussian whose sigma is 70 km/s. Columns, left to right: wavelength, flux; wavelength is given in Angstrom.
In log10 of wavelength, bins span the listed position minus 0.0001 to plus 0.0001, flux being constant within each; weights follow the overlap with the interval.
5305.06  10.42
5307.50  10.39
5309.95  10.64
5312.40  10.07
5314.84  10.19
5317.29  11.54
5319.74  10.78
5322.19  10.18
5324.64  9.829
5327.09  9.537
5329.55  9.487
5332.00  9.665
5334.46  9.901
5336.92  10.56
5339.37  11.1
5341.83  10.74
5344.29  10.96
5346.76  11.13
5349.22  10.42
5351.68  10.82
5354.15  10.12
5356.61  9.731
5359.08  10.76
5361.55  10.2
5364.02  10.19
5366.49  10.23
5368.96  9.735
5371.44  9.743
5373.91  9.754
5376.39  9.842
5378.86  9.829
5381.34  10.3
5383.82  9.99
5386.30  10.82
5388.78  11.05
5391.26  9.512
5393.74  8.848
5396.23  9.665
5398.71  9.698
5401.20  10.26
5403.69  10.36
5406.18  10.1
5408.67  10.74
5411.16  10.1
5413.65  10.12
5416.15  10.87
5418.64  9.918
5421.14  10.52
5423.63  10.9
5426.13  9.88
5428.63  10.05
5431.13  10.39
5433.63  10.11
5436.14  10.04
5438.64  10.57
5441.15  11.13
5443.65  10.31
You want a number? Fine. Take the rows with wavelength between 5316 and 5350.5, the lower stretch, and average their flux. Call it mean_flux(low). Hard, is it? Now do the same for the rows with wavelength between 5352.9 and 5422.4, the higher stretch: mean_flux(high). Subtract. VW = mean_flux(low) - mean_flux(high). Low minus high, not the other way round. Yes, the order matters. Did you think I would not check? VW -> 0.31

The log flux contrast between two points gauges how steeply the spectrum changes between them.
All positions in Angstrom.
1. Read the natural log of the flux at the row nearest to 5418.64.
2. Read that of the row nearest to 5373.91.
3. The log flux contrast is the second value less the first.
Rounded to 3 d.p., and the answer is -0.017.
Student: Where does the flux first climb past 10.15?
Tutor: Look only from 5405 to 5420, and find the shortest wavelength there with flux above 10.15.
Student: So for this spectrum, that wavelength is 5408.67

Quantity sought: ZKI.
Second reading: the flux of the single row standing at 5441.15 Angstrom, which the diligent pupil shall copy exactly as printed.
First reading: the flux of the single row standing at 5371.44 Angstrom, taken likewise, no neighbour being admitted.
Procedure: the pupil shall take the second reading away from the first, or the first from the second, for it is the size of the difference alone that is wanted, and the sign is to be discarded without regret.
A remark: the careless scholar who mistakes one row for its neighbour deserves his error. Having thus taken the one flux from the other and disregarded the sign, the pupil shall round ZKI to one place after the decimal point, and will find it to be 1.4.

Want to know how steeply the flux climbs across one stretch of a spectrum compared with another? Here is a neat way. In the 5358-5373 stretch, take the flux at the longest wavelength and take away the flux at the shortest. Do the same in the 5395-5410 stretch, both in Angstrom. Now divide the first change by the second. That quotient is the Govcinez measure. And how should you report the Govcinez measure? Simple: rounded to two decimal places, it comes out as -0.95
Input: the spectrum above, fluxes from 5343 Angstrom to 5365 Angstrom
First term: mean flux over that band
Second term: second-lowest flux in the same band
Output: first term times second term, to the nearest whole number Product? 106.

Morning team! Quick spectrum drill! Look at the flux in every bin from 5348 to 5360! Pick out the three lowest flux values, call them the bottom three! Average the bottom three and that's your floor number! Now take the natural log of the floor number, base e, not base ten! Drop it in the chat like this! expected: 2.31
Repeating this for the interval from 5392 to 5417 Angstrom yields 2.24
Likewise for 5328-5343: 2.27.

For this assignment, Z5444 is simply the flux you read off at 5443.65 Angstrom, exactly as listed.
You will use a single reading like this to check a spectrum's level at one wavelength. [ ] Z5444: 10.31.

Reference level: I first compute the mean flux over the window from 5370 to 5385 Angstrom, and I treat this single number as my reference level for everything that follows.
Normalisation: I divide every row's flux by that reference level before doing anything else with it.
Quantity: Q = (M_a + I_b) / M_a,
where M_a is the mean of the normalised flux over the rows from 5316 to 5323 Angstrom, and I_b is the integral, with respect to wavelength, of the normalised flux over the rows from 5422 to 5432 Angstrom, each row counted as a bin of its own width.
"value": 10.5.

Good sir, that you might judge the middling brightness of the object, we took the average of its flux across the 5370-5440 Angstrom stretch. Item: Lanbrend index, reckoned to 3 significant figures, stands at 10.1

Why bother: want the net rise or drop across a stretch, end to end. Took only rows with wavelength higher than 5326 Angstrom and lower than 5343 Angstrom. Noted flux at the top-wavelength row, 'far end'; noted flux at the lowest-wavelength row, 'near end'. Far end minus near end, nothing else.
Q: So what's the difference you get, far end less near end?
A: 1.2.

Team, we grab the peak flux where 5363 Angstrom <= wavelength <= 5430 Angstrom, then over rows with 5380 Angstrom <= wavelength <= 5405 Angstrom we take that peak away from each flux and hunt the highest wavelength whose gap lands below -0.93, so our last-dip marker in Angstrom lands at 5398.71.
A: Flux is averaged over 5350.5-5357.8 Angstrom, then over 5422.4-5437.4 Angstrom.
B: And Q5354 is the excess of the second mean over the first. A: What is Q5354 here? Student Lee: 0.0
